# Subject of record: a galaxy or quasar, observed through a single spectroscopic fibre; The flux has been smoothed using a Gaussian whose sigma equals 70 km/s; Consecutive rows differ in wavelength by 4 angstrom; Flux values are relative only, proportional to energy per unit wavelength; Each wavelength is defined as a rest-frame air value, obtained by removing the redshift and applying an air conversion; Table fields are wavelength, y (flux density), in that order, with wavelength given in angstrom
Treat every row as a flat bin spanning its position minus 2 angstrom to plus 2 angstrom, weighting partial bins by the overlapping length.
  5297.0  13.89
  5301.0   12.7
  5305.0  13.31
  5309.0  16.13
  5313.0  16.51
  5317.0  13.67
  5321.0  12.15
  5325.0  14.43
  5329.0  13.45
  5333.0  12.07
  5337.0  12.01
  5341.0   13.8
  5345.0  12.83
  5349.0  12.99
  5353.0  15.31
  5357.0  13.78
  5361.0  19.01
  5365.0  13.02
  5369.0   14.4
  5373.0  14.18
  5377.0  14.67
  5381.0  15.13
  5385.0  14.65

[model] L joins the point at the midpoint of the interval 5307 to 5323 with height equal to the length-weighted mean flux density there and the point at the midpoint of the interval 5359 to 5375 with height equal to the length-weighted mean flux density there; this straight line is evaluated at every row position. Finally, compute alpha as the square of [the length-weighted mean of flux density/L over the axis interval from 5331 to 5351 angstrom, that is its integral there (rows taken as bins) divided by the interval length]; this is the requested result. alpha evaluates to 0.73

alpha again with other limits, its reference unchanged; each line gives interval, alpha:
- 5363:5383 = 0.88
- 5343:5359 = 0.84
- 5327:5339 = 0.71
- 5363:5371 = 0.82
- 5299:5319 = 0.99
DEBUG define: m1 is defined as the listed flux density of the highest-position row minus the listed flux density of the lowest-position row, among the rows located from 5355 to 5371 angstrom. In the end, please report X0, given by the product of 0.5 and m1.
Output 0.3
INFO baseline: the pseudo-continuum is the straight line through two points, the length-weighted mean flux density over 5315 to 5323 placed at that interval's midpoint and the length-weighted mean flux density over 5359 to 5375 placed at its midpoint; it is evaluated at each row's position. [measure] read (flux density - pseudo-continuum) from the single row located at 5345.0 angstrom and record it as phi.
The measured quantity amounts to -1.29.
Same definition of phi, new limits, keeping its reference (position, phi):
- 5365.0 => -2.04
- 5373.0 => -1.25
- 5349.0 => -1.32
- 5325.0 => 1.24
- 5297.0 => 2.01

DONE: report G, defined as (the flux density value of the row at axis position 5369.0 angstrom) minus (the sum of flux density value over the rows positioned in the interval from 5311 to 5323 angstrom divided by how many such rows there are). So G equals 0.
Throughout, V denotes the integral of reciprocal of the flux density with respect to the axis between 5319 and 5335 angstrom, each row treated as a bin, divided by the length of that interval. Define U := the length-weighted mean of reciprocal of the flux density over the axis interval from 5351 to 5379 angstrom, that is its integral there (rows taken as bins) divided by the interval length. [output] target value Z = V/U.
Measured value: 1.137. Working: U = 0.068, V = 0.077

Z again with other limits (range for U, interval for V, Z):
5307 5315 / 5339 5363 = 1.136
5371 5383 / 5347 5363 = 0.980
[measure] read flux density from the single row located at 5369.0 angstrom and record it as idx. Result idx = 14.4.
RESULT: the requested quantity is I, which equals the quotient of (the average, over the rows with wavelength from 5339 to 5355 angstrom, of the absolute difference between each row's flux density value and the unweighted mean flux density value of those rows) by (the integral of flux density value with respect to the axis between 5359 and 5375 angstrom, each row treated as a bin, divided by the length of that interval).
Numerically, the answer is 0.05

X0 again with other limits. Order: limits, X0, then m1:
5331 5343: 0.9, 1.7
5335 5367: 0.5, 1.0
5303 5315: 1.6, 3.2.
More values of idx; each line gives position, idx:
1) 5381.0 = 15.13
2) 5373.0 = 14.18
